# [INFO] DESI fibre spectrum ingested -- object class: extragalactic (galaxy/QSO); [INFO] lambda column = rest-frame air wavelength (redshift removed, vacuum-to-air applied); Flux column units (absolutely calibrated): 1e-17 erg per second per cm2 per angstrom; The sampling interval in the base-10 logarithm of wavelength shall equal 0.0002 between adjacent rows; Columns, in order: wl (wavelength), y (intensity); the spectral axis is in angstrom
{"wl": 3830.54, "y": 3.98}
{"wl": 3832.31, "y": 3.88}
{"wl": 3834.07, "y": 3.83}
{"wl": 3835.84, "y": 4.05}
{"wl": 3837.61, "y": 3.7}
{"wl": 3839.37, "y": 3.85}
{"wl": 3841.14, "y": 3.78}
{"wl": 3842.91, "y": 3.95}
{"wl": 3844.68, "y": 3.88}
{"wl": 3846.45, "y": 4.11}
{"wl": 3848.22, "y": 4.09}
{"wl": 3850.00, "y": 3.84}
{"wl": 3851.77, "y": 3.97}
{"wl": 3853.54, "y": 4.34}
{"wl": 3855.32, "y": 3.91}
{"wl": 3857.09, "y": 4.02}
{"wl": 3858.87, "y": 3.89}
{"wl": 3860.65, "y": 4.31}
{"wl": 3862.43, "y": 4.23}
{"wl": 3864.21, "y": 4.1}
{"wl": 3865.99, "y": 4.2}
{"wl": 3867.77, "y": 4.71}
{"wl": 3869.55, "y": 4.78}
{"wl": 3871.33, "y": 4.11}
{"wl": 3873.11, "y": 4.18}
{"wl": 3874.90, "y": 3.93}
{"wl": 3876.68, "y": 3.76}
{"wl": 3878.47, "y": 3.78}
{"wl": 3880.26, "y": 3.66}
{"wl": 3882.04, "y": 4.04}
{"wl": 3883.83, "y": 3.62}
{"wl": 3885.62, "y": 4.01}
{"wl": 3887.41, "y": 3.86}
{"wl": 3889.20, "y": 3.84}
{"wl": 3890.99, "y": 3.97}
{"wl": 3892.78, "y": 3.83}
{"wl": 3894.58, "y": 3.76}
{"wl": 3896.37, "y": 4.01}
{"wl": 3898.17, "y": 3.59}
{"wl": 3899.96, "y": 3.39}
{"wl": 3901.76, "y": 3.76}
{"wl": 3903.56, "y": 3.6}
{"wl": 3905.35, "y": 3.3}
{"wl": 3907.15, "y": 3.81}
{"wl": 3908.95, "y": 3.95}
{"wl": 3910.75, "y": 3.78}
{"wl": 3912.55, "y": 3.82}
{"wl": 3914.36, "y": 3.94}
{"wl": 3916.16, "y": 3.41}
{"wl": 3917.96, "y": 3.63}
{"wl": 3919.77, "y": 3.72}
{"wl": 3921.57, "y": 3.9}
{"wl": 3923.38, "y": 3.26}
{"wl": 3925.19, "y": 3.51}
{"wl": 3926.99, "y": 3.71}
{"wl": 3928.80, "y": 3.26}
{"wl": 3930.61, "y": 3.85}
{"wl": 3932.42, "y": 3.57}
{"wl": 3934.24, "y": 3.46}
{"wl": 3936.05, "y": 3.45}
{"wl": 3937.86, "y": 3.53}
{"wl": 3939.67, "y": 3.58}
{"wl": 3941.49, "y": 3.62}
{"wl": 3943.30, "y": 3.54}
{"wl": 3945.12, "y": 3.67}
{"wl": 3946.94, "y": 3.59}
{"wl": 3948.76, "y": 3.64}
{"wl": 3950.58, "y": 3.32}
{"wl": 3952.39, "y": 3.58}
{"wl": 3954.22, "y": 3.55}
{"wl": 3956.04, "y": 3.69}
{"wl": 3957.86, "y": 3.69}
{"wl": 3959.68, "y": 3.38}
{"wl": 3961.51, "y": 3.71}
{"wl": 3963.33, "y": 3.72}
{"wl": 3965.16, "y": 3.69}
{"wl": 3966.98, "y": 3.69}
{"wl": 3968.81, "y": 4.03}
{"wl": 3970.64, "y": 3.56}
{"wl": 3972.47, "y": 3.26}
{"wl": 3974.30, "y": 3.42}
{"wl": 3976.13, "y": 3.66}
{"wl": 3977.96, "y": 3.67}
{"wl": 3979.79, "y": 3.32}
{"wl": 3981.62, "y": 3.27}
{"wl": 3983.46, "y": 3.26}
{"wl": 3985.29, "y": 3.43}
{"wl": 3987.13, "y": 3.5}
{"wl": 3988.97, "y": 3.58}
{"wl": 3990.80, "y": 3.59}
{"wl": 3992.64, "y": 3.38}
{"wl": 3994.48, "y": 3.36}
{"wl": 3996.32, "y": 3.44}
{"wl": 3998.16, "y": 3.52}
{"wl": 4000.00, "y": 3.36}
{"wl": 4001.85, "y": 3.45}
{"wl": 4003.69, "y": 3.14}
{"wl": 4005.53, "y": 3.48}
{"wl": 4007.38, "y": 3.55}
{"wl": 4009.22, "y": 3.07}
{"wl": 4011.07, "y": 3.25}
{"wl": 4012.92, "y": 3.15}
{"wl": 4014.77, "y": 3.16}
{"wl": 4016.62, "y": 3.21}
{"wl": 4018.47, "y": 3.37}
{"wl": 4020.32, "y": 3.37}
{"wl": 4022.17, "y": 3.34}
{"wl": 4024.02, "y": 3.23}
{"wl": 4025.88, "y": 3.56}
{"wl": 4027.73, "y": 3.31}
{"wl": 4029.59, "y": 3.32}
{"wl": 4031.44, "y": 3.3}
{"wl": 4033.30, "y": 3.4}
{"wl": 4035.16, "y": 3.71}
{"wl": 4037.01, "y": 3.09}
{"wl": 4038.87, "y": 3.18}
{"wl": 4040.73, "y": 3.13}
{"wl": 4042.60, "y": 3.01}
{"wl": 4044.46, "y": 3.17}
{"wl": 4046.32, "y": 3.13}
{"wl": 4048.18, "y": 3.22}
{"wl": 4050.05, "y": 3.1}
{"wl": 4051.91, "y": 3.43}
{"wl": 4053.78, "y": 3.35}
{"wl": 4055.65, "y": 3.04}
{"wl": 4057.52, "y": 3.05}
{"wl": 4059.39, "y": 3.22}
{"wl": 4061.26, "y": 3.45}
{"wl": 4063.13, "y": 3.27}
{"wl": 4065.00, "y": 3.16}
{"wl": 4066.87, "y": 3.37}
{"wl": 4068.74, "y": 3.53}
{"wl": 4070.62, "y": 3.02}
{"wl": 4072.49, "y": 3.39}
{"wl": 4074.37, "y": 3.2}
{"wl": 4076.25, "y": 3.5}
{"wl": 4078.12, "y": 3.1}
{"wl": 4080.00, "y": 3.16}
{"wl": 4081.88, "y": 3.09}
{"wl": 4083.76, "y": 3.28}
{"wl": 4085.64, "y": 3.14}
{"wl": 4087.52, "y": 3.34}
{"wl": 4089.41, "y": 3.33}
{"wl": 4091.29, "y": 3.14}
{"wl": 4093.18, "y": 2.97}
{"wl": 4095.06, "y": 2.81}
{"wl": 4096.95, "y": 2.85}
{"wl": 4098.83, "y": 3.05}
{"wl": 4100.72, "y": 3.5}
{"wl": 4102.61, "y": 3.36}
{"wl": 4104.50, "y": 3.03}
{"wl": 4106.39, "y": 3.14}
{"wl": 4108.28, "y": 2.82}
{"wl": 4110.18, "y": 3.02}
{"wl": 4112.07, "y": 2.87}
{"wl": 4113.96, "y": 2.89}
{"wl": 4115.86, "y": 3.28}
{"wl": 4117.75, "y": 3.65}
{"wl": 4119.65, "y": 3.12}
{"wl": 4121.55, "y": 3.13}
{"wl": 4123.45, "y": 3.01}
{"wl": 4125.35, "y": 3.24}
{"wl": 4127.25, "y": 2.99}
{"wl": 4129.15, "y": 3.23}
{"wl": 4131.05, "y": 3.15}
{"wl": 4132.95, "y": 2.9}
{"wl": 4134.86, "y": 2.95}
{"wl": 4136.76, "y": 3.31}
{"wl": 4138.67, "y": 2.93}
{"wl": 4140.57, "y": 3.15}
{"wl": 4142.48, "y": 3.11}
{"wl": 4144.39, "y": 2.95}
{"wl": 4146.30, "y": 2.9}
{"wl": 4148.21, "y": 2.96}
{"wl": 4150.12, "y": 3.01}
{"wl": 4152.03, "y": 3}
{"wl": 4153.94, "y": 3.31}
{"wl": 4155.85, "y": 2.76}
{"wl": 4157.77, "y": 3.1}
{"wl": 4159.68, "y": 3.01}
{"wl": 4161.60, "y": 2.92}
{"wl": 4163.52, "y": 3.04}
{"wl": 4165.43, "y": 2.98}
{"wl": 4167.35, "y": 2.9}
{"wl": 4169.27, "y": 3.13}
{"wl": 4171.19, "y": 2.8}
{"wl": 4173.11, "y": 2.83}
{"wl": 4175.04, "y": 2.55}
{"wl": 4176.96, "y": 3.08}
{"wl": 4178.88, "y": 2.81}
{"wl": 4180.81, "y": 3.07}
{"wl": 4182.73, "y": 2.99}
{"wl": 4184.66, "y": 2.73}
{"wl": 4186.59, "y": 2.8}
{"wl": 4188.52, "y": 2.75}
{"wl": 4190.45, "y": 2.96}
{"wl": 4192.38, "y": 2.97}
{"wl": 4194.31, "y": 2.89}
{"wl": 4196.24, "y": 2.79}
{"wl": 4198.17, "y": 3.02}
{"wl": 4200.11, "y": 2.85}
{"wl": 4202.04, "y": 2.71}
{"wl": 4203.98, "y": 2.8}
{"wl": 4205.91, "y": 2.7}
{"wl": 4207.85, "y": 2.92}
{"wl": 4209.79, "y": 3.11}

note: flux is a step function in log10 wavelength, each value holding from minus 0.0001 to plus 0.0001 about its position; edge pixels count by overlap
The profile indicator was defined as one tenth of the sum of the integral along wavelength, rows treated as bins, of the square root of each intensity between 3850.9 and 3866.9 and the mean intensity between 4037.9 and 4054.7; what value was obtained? 3.56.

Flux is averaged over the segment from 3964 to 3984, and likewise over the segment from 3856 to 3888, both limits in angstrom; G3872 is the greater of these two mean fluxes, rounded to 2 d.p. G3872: 4.07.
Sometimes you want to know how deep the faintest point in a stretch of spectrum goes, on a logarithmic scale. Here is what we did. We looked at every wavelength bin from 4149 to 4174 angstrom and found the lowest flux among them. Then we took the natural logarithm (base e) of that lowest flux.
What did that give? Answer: 1.02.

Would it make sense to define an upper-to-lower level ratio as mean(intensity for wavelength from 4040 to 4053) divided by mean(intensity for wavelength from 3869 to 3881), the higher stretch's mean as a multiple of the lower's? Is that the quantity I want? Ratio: 0.79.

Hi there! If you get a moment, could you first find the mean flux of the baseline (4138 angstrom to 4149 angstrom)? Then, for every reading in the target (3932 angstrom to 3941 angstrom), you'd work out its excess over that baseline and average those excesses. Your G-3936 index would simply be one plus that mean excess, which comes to 1.5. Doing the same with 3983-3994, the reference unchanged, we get 1.5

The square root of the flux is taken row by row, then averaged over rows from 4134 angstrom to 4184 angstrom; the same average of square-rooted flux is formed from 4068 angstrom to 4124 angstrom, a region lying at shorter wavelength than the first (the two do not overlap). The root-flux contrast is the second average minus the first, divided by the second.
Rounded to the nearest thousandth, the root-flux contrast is 0.028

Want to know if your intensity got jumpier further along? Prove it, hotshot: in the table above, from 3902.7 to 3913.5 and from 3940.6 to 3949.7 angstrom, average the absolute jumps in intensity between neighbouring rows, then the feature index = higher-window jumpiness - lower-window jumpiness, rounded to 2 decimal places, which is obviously -0.15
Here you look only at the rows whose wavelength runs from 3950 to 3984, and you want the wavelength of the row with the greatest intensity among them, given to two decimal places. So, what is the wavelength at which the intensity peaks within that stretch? 3968.81 angstrom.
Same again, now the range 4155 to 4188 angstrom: 4169.27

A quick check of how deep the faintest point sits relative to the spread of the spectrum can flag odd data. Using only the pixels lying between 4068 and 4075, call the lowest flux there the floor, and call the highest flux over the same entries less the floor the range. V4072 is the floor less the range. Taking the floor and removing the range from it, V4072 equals 2.51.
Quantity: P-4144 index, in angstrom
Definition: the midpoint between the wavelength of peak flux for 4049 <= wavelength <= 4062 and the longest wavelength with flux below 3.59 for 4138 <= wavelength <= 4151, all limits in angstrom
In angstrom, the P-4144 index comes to 4105.7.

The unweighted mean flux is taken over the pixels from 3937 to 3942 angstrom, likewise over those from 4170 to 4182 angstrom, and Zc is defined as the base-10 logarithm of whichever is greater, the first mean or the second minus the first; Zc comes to 0.55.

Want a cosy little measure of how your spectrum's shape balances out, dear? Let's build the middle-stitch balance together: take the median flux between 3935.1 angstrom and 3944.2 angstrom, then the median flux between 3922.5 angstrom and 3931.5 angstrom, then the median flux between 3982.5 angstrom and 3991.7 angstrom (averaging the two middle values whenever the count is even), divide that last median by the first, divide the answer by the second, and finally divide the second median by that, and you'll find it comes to 12.5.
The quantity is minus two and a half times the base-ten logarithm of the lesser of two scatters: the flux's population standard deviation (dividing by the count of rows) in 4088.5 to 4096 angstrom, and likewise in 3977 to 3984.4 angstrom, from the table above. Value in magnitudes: 1.93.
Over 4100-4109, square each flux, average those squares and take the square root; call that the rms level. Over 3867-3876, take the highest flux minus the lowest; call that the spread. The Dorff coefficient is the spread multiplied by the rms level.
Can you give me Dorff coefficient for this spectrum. 2.7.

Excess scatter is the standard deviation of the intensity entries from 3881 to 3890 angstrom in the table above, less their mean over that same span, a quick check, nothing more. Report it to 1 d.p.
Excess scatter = -3.7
